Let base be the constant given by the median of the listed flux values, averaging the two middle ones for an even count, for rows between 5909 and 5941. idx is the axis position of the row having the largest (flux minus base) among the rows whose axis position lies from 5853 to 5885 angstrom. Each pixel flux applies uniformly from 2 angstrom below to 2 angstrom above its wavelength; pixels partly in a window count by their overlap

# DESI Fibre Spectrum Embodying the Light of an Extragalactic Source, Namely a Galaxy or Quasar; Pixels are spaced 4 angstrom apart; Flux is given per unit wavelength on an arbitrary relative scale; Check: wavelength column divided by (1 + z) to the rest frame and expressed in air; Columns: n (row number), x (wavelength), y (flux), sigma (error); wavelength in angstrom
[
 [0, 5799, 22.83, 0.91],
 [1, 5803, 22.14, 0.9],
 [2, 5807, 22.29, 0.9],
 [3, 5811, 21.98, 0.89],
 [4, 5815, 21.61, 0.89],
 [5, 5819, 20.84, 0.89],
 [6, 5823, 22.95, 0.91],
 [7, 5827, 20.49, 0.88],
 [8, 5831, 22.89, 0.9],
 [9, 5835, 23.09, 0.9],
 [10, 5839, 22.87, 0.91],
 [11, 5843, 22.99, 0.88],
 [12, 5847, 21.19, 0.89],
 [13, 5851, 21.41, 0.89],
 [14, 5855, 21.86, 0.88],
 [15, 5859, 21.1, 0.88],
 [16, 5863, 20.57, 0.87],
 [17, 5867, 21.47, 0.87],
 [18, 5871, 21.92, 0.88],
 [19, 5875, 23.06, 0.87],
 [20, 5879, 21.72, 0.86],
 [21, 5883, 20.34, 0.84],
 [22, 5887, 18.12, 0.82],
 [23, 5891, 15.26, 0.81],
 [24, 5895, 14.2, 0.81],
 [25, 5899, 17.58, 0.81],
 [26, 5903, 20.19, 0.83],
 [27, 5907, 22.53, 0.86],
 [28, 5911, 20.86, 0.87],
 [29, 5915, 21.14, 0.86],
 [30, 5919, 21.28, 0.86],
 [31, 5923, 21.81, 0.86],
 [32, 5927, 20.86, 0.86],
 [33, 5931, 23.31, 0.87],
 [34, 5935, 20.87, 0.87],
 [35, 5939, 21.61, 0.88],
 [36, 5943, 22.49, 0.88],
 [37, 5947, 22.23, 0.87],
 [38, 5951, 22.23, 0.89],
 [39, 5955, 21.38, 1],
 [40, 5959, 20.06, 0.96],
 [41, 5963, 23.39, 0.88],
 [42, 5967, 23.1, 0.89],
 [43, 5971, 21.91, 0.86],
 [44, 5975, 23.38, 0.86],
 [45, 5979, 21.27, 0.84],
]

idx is 5875 angstrom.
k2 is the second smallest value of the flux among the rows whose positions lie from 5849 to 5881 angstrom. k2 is 21.1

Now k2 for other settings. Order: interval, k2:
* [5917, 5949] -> 20.87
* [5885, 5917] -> 15.26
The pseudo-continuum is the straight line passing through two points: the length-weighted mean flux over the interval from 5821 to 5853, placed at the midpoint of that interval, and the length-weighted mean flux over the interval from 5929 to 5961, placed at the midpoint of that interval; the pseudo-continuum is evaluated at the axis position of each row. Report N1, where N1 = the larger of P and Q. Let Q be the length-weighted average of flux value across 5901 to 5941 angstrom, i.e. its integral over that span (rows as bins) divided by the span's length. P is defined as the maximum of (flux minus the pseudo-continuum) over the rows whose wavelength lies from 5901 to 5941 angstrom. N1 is 21.4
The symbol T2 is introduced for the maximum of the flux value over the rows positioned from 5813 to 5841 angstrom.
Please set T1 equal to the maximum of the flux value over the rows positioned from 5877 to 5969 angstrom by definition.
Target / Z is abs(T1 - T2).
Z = 0.3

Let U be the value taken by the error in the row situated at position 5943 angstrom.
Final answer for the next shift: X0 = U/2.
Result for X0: 0.440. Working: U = 0.88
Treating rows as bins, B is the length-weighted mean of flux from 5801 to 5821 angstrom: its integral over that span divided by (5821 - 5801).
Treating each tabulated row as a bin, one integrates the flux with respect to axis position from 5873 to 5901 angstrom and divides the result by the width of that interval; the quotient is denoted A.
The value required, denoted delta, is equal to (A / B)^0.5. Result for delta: 0.92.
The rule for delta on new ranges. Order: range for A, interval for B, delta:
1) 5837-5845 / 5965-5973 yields 1.01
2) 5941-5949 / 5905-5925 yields 1.02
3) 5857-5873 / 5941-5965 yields 0.98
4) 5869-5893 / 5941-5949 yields 0.95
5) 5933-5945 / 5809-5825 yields 1.00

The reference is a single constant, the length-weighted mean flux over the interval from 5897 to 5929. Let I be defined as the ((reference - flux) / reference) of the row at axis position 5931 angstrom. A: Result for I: -0.122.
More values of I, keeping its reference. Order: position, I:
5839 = -0.101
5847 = -0.020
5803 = -0.065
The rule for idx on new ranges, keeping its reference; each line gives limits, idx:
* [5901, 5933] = 5931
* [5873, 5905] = 5875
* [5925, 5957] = 5931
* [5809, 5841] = 5835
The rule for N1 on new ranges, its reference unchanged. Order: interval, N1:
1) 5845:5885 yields 21.5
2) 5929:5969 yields 22.1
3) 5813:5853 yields 22.0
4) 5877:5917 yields 19.2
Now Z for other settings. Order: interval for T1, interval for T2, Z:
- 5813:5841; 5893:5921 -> 0.6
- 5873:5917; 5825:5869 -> 0.0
